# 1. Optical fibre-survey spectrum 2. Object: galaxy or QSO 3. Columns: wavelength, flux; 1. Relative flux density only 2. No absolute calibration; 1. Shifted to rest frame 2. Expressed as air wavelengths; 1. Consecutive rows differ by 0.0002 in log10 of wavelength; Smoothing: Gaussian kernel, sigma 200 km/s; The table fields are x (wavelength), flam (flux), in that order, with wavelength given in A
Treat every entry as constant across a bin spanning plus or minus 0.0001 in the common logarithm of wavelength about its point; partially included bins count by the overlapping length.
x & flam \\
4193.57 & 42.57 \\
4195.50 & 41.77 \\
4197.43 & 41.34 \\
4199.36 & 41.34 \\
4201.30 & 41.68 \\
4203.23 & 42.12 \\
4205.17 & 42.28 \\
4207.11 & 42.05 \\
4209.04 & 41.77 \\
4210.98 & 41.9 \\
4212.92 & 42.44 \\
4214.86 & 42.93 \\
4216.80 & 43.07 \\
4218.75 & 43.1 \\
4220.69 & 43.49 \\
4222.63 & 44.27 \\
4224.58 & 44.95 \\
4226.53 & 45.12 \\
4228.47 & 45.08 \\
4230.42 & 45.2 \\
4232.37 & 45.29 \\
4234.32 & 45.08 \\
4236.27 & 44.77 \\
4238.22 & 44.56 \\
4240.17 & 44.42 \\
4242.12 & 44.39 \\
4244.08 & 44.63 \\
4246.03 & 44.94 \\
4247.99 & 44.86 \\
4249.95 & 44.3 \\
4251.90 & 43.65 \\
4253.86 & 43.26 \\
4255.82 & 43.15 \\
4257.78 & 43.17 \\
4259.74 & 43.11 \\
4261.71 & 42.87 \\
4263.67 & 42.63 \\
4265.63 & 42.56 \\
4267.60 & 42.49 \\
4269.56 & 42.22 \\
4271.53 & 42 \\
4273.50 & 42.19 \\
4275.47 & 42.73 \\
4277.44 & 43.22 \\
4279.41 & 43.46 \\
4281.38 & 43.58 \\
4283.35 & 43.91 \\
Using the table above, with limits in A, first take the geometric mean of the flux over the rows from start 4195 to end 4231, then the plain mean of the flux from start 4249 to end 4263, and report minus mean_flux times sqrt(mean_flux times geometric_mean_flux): -1870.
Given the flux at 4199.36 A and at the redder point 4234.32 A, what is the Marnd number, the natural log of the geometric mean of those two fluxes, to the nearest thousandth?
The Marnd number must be 3.765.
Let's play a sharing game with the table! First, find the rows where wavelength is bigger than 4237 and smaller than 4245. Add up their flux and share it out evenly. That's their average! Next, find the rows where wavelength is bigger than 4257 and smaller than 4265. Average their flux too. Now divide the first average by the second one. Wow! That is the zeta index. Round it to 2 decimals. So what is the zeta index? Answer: 1.04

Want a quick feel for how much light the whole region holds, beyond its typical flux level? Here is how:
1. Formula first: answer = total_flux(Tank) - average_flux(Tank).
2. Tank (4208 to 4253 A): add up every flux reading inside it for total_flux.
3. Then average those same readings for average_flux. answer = 970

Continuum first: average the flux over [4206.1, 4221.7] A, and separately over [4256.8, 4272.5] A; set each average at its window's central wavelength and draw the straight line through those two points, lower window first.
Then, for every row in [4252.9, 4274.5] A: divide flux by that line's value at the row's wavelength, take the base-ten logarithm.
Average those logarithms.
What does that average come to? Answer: 0.001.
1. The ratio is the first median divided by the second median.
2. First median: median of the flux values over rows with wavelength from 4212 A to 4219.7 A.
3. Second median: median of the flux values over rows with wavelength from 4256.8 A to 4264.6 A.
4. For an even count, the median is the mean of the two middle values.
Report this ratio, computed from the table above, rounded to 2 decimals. 1.00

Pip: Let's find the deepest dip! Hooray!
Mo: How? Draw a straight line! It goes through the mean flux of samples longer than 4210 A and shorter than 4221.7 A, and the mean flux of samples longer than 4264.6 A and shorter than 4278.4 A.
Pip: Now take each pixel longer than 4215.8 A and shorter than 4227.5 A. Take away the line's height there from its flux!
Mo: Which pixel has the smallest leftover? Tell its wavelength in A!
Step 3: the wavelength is 4216.80 A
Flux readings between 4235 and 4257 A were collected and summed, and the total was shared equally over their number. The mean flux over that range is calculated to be 44.3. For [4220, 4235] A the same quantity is 44.8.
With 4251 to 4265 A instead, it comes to 43.1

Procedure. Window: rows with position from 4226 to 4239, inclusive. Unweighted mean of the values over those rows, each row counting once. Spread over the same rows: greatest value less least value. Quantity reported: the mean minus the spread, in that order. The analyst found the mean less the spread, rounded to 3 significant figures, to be 44.3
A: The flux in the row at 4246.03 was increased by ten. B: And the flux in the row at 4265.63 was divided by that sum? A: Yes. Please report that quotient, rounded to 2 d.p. 0.77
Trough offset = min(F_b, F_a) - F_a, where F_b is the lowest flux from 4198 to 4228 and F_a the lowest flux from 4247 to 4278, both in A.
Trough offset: -0.7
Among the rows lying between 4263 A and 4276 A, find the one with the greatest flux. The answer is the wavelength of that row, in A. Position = 4275.47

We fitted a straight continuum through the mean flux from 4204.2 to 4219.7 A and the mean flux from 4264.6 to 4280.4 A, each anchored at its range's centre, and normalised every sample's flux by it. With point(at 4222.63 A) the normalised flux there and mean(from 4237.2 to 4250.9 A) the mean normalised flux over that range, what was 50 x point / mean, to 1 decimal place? 49.7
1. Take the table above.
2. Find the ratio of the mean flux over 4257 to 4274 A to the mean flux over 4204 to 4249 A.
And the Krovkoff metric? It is 0.97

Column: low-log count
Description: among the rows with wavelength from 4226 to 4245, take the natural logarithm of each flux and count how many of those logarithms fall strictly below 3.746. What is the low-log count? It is 0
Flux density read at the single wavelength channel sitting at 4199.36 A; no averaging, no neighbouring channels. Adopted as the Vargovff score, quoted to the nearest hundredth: 41.34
